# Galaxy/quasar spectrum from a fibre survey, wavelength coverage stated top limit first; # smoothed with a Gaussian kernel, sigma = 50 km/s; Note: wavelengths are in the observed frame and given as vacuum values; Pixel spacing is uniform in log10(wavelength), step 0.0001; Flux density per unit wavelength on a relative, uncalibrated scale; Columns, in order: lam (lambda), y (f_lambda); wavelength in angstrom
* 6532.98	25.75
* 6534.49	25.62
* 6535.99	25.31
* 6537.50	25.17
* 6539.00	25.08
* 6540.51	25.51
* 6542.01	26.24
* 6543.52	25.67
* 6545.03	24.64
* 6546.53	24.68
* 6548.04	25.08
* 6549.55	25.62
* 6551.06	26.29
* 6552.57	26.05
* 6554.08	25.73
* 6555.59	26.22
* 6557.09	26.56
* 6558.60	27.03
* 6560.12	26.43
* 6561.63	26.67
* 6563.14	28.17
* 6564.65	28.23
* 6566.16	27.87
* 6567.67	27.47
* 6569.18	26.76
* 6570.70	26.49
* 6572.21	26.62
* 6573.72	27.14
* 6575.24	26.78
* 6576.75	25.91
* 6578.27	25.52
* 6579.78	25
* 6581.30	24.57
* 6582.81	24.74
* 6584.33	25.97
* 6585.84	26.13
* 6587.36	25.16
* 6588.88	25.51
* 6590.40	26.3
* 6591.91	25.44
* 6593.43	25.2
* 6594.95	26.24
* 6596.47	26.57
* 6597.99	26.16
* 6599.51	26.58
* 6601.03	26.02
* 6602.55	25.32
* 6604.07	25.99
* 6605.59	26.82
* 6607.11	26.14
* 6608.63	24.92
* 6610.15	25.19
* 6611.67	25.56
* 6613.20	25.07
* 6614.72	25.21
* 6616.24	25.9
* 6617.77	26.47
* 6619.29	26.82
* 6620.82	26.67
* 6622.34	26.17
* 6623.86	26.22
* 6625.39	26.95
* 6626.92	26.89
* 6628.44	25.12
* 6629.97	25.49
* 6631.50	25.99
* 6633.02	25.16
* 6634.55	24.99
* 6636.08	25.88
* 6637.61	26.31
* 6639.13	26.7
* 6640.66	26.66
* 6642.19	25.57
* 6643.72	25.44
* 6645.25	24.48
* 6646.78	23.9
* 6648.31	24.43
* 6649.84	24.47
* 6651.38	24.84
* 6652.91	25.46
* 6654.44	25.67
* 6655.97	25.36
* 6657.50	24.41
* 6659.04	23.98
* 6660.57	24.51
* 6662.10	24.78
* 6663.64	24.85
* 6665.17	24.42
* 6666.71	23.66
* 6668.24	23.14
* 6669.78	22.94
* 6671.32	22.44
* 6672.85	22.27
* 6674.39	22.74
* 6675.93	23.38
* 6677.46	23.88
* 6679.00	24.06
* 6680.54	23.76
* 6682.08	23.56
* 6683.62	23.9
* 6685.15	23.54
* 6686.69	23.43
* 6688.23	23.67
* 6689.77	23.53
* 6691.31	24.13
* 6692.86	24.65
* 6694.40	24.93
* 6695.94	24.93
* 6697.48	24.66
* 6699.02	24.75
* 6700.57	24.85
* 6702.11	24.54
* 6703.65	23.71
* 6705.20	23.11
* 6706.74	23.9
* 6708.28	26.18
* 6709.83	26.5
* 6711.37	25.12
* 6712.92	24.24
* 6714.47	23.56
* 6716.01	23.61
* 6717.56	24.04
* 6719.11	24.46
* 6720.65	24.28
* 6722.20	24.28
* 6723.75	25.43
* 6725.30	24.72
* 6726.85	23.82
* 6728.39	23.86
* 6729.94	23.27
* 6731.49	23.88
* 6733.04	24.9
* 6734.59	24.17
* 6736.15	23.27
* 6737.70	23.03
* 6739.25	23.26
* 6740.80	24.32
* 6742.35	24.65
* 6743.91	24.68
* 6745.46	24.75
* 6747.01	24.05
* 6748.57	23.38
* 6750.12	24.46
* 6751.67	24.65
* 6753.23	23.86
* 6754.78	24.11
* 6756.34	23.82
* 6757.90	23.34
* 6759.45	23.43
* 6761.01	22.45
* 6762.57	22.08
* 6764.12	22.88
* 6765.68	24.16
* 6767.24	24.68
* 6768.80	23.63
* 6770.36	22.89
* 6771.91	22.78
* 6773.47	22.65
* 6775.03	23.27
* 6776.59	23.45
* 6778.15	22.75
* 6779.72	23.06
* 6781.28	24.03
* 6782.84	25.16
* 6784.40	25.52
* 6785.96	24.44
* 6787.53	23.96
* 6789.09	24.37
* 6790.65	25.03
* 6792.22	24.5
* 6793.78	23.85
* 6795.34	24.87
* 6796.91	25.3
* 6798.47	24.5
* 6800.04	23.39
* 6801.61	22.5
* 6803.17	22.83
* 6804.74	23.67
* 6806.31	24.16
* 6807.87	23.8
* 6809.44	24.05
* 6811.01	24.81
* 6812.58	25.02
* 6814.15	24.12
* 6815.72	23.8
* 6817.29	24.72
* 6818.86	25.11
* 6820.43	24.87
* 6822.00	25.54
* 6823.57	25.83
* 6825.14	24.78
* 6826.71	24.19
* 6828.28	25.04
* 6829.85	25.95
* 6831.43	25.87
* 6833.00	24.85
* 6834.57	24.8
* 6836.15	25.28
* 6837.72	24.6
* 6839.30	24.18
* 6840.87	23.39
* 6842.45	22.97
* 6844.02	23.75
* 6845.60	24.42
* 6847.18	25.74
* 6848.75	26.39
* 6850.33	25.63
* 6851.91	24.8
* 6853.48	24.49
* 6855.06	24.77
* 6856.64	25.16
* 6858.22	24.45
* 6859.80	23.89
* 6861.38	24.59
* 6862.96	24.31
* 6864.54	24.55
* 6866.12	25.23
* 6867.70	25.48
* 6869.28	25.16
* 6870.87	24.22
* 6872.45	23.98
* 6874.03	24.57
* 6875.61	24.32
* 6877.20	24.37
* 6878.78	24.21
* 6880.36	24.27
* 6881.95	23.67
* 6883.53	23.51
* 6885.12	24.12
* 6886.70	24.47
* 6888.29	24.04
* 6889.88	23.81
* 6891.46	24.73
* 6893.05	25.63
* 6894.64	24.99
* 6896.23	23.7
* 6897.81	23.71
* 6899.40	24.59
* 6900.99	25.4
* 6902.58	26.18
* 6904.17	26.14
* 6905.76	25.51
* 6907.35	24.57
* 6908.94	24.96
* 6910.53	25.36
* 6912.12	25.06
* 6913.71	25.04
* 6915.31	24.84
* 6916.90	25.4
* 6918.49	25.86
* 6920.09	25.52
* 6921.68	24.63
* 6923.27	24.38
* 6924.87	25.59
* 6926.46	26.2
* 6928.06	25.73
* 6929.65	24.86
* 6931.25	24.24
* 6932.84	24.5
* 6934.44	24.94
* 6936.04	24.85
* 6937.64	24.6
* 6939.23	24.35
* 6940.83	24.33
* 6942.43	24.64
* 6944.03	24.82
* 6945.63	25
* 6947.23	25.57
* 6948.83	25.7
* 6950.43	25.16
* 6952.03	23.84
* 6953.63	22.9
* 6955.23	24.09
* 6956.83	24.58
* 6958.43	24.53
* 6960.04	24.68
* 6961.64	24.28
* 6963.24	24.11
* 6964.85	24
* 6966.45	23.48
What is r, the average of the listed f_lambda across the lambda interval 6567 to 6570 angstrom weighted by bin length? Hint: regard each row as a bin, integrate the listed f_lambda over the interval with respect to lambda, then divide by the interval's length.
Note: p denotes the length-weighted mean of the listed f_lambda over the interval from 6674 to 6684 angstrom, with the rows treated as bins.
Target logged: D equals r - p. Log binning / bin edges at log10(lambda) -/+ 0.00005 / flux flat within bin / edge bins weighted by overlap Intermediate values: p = 23.6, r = 27.0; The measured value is 3.4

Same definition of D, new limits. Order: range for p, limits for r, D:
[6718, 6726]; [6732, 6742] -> -0.7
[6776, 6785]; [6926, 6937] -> 1.0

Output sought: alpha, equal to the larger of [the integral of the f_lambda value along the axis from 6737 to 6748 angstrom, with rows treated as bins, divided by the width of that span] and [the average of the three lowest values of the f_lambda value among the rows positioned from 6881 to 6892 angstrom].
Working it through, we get 24.1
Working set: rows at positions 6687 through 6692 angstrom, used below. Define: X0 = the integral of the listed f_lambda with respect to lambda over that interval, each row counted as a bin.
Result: 119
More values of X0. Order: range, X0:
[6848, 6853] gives 128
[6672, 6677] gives 114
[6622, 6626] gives 106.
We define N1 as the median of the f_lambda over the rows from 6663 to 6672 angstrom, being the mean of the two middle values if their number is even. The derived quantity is 23.4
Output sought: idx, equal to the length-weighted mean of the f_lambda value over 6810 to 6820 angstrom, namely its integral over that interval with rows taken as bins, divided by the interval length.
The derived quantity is 24.6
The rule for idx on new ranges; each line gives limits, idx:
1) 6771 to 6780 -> 23.0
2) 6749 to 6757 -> 24.2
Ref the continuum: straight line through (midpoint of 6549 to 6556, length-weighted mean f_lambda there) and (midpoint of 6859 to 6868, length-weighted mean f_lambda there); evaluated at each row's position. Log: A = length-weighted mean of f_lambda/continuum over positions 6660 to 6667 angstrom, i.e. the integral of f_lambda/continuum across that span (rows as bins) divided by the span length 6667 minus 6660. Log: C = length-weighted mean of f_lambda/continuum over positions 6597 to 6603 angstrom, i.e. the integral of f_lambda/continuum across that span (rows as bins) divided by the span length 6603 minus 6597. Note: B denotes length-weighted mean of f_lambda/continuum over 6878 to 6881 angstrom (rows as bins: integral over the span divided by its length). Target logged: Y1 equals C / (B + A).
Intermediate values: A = 0.961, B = 0.99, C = 1.01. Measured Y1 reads 0.519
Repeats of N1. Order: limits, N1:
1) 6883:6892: 24.1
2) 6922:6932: 25.2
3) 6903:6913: 25.2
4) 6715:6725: 24.3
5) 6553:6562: 26.5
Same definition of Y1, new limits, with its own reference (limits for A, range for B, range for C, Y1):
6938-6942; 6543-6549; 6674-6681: 0.472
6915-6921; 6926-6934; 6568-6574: 0.500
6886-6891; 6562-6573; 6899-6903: 0.508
